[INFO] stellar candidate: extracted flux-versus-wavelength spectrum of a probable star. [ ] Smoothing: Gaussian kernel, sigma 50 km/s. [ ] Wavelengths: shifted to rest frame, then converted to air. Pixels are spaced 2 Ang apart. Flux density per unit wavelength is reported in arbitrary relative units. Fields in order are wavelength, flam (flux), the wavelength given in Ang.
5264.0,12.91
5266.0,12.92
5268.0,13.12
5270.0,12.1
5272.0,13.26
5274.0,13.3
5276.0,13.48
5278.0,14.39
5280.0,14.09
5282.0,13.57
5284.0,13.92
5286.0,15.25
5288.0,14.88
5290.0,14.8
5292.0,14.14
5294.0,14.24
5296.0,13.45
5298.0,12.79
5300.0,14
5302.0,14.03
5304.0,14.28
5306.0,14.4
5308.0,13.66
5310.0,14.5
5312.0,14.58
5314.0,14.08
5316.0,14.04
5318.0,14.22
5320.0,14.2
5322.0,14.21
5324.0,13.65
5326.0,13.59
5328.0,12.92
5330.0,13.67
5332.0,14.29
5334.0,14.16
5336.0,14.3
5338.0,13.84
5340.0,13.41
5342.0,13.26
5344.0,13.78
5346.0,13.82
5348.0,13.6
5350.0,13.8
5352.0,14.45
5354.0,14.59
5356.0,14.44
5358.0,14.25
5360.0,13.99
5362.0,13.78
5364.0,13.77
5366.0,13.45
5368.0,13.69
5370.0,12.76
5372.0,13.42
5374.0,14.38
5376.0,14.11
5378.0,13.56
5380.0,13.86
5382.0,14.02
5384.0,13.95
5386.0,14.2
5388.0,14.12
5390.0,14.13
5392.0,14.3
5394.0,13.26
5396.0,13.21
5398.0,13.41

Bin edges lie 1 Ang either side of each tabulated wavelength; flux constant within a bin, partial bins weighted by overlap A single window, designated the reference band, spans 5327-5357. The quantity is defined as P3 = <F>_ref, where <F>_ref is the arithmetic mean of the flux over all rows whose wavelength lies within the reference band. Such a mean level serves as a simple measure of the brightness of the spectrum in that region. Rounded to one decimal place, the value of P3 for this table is 13.9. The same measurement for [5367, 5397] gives 13.8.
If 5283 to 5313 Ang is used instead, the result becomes 14.2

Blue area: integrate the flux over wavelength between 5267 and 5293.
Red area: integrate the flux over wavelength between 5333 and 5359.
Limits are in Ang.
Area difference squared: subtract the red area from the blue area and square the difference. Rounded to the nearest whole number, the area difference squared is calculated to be 8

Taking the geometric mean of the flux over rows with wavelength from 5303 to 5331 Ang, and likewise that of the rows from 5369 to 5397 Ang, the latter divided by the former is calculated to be 0.986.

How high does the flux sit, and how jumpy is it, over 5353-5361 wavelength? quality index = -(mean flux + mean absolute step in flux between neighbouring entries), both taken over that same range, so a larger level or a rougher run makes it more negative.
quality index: -14.5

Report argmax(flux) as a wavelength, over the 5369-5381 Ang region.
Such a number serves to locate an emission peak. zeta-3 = 5374.0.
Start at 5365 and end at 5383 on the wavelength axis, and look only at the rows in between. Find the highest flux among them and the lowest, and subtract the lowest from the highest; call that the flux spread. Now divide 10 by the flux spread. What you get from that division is 6.2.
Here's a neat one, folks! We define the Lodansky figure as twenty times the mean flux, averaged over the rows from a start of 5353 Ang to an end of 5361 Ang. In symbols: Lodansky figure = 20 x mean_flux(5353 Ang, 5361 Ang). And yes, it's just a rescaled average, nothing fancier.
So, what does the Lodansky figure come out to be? 286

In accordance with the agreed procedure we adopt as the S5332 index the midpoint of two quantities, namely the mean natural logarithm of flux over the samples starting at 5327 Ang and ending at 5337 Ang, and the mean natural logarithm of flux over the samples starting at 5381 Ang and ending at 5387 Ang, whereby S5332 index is 2.64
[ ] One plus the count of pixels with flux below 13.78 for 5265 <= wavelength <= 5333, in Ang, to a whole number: 15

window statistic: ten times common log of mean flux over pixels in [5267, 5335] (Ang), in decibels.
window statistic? 11.4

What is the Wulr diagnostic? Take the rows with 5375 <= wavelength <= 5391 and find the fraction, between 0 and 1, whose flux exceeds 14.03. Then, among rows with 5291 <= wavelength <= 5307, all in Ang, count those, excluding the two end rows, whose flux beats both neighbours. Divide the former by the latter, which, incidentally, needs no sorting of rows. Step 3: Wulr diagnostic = 0.50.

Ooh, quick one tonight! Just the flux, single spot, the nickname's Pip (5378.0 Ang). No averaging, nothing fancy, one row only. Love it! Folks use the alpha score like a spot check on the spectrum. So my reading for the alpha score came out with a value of 13.56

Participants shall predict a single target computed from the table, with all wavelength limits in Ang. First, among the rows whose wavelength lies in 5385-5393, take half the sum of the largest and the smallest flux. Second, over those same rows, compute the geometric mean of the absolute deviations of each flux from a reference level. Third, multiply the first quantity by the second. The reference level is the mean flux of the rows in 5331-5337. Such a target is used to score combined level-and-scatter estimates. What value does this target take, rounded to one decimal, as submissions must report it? 1.1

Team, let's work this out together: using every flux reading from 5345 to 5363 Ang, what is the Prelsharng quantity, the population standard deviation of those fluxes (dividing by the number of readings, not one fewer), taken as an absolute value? 0.34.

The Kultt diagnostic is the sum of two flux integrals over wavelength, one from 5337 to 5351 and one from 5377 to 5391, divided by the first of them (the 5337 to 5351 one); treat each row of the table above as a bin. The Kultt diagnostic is 2.02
